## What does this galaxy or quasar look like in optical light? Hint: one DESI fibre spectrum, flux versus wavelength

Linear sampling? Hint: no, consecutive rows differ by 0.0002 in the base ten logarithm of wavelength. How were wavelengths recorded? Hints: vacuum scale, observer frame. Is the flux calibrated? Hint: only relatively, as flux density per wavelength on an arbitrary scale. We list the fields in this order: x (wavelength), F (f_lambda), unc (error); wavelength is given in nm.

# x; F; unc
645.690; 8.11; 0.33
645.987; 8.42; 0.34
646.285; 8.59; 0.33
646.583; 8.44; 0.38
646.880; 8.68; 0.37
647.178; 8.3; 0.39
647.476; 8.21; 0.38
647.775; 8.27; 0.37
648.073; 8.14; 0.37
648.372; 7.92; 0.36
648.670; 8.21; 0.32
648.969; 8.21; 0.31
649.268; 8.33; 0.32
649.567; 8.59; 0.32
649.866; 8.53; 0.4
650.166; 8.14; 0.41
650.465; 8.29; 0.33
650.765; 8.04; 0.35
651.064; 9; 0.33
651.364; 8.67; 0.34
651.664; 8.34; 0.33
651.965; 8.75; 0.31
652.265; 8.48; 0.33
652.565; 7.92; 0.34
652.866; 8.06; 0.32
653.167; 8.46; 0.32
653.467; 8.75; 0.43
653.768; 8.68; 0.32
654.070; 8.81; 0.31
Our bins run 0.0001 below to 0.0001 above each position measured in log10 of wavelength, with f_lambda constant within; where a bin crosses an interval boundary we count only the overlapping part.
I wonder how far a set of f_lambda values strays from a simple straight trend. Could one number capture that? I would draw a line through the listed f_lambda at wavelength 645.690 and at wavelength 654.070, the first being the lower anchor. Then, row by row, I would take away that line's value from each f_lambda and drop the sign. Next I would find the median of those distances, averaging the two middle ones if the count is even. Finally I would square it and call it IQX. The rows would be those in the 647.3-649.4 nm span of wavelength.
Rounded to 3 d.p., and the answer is 0.022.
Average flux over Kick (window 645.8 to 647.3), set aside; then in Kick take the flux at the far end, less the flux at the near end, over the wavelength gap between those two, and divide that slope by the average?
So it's -0.012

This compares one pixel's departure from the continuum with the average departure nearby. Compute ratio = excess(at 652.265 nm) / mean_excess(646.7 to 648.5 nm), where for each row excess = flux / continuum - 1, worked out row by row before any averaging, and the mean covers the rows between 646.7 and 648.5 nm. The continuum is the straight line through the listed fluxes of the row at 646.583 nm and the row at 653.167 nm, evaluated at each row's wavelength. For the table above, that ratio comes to -0.1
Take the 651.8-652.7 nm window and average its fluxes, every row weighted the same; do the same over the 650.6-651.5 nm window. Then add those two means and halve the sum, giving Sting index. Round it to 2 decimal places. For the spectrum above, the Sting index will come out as 8.48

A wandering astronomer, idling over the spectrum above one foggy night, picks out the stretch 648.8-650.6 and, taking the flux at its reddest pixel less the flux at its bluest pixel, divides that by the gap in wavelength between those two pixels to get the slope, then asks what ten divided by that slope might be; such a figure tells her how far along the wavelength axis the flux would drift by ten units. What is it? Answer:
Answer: 187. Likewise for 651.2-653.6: 263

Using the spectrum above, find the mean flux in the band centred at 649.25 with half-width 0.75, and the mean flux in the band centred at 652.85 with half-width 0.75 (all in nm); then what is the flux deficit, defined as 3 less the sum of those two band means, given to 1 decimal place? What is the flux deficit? -13.7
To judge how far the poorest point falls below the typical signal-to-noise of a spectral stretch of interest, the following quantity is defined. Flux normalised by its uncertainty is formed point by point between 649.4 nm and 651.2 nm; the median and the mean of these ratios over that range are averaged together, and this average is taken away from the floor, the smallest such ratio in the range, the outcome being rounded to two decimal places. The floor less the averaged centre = -4.12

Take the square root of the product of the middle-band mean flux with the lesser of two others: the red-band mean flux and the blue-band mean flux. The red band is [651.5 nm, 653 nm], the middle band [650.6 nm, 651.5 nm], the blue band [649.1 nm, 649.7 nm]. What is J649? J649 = 8.44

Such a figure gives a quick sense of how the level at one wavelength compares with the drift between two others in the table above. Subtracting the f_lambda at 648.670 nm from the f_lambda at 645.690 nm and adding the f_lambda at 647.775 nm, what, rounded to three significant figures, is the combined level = 8.17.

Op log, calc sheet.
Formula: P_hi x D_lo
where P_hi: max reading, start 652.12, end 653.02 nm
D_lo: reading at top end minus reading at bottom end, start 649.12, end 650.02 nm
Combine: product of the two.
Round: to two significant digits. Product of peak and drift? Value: 1.7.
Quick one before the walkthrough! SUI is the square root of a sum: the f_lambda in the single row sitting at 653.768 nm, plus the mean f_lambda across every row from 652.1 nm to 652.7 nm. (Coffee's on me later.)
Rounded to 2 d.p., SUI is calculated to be 4.11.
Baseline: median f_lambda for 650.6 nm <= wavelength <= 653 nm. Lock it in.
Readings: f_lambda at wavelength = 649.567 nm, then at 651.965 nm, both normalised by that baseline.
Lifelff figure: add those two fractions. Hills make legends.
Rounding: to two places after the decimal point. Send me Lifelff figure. 2.06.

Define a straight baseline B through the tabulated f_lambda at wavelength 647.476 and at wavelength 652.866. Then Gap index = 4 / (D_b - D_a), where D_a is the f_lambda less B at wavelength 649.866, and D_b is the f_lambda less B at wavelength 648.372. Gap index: -6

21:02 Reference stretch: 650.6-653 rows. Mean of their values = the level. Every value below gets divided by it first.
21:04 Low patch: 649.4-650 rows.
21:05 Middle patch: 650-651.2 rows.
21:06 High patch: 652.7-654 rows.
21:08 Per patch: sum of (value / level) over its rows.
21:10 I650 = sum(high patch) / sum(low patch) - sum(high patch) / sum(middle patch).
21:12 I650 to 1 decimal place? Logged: 1.0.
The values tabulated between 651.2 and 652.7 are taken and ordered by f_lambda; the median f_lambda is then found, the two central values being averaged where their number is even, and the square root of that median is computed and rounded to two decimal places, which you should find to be 2.91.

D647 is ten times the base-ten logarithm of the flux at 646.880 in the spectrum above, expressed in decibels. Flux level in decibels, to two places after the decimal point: 9.39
